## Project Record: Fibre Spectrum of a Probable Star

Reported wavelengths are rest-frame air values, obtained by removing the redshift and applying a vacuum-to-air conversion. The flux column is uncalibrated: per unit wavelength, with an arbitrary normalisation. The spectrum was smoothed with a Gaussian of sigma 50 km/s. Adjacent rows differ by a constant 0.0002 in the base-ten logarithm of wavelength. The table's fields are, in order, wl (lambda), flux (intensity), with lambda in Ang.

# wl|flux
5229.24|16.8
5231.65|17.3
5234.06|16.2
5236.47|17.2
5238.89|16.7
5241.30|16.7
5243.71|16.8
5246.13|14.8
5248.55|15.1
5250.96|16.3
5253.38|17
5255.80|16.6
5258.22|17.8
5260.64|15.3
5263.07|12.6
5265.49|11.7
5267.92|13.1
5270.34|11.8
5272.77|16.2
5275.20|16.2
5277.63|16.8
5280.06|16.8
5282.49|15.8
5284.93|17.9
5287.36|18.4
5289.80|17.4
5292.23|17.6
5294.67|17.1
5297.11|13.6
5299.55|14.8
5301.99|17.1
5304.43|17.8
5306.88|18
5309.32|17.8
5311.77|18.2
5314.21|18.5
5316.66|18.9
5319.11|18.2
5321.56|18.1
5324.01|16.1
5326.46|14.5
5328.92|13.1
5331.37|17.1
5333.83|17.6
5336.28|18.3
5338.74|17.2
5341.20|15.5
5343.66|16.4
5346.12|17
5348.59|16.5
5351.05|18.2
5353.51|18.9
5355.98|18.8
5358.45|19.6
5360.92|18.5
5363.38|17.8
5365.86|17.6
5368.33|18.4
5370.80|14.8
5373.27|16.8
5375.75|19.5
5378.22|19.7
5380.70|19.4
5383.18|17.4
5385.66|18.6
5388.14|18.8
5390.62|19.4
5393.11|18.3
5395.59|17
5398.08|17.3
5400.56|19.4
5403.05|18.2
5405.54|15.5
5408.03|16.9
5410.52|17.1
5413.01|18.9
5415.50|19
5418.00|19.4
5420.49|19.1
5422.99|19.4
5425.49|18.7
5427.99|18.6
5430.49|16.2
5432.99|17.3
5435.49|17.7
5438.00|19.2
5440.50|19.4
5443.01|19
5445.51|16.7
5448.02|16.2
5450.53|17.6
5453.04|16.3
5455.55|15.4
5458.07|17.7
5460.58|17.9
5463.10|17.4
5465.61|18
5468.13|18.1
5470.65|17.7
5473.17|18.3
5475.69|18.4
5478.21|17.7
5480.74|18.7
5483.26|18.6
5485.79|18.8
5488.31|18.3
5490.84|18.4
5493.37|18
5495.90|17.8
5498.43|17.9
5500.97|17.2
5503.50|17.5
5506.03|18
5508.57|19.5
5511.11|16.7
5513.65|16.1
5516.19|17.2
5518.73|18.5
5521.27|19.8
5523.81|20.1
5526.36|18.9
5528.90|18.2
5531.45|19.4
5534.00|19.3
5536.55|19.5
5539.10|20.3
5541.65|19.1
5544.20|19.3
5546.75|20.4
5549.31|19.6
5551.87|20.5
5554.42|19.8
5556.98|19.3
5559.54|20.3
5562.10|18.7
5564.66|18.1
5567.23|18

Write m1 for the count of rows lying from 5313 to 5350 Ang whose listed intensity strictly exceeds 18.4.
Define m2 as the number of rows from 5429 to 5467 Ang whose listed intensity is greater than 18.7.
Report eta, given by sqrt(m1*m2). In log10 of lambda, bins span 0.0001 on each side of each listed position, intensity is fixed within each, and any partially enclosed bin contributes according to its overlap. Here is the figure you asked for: 2.4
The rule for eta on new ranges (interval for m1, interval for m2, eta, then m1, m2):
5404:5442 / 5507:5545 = 9.5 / 9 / 10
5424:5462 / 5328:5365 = 3.9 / 5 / 3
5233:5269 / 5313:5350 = 0.0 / 0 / 1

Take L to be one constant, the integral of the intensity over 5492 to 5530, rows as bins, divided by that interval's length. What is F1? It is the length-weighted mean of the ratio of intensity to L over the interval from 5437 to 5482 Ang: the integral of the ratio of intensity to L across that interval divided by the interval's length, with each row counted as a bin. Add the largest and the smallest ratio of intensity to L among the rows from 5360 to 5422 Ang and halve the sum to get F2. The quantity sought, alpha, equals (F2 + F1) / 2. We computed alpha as 0.967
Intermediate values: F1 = 0.98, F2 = 0.95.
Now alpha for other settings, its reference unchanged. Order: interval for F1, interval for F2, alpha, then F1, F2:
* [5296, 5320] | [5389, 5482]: 0.959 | 0.96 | 0.96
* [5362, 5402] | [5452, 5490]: 0.974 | 1.00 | 0.95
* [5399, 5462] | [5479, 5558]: 0.999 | 0.99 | 1.01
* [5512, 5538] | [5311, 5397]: 0.969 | 1.03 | 0.91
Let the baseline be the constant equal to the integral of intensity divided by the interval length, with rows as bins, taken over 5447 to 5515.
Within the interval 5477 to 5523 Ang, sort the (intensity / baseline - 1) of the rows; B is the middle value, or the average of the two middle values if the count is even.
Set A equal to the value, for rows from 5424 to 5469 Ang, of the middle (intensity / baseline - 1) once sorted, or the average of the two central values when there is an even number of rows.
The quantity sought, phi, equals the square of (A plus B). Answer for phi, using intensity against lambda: 0.000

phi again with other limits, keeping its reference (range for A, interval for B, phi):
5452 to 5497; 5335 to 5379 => 0.001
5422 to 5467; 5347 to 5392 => 0.002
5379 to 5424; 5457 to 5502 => 0.005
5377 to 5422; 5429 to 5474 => 0.003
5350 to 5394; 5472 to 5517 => 0.004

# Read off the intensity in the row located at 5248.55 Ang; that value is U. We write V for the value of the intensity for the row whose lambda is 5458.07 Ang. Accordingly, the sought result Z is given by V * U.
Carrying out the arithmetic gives 267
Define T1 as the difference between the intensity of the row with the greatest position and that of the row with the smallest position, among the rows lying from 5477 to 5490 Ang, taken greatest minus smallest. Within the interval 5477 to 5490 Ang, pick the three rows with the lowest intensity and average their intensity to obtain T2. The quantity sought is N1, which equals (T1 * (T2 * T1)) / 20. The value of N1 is 0.3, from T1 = 0.6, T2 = 18.2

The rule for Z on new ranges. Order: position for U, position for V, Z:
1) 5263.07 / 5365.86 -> 222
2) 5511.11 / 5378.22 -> 329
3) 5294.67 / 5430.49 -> 277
